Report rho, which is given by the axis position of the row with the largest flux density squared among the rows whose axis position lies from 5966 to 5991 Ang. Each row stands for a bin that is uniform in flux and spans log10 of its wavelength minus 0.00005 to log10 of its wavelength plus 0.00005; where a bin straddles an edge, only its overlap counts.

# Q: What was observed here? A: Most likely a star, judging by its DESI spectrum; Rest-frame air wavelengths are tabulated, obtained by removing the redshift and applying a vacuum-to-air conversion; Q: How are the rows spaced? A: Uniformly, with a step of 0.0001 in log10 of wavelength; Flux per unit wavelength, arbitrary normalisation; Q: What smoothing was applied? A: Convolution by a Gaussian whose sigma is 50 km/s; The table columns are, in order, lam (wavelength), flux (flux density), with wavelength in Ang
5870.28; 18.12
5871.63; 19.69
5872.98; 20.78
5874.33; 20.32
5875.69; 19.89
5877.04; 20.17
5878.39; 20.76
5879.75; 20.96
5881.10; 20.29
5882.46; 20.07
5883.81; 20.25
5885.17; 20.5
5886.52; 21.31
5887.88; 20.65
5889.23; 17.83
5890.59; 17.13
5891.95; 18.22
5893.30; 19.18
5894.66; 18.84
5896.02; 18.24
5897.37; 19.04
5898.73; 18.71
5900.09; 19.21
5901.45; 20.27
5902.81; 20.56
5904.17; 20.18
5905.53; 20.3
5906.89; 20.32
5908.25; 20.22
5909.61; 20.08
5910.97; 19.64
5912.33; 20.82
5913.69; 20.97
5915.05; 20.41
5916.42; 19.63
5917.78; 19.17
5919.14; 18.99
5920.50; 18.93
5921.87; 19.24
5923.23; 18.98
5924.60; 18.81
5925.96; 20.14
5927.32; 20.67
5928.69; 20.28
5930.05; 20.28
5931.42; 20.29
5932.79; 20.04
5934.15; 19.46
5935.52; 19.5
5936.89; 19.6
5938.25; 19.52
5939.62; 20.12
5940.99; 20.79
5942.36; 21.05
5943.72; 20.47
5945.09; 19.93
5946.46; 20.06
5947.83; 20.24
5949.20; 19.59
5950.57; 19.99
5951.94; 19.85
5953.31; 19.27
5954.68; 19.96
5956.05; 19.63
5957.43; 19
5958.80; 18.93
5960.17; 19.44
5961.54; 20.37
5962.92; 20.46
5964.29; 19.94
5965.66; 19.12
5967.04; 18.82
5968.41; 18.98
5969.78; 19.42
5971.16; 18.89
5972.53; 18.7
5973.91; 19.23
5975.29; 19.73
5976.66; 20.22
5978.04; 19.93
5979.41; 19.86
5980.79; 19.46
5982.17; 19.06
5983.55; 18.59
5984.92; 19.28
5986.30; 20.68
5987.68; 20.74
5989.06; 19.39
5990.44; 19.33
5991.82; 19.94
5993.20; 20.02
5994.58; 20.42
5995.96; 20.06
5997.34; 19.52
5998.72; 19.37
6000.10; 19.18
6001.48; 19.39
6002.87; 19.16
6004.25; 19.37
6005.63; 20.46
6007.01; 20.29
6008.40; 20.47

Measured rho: 5987.68 Ang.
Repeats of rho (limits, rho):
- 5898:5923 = 5913.69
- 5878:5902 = 5886.52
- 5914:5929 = 5927.32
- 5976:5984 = 5976.66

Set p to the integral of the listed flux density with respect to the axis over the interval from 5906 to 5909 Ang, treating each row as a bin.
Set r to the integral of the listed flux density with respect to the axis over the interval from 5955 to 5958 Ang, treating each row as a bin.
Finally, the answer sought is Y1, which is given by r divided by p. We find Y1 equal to 0.95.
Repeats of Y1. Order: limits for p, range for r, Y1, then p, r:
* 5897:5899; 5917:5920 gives 1.52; 38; 57.4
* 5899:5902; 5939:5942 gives 1.05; 59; 61.5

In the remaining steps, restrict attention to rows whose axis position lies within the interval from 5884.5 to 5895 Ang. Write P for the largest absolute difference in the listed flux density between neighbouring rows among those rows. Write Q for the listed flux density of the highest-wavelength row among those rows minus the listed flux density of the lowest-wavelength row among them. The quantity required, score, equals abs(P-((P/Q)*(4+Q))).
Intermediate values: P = 2.8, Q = -1.7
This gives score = 7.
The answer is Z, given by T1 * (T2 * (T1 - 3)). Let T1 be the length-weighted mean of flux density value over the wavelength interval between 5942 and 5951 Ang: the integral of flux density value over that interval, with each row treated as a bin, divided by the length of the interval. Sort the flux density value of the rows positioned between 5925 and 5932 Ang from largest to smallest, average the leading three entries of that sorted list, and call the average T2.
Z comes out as 7074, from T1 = 20.2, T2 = 20.4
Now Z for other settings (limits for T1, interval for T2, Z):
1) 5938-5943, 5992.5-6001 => 7167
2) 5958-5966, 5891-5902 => 6462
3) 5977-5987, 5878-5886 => 6729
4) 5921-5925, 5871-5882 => 6318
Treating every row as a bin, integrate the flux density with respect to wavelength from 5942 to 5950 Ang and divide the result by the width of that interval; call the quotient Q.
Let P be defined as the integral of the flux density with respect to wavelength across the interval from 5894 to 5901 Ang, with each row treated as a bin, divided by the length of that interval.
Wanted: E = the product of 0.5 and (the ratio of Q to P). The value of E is 0.54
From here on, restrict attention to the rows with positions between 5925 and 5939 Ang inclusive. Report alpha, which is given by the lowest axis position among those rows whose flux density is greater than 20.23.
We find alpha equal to 5927.32 Ang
